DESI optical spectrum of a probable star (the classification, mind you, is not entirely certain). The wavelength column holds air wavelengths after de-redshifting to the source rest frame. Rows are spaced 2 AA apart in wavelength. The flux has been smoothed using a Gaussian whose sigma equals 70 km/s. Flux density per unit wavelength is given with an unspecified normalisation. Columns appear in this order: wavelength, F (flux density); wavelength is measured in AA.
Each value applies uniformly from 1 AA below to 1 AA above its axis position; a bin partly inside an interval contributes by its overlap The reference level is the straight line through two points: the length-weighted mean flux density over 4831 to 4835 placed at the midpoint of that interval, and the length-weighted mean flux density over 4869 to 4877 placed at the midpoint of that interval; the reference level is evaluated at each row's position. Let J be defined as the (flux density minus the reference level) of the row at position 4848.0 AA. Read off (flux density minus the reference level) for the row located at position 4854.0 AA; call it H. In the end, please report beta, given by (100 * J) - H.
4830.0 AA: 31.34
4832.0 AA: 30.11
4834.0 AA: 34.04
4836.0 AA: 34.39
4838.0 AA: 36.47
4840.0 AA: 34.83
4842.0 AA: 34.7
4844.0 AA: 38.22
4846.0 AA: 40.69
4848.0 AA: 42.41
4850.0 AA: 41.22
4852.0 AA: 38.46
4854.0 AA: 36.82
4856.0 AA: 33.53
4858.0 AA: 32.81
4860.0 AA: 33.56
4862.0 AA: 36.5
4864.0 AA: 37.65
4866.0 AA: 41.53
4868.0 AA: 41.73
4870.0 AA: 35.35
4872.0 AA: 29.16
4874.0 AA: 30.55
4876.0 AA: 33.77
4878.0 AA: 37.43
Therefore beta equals 1024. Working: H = 5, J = 10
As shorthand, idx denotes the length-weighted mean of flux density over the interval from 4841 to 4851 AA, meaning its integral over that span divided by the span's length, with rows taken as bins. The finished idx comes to 39.4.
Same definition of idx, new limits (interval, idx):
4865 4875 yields 35.7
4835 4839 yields 35.4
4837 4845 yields 36.1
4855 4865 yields 34.8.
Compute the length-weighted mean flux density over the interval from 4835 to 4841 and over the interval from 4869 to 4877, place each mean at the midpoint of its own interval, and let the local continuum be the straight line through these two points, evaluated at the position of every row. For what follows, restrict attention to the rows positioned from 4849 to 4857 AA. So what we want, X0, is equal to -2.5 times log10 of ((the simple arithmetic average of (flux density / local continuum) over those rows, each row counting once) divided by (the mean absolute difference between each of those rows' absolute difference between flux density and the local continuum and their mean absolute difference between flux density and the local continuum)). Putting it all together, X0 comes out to 0.7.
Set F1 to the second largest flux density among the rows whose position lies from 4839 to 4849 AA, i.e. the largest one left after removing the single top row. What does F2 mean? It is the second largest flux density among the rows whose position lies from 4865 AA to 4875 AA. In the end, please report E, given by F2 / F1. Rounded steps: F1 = 40.69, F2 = 41.53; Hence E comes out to 1.02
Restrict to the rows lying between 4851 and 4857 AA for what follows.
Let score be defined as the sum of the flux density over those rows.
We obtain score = 109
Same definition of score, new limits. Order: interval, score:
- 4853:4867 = 252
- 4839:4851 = 232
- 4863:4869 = 121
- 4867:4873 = 106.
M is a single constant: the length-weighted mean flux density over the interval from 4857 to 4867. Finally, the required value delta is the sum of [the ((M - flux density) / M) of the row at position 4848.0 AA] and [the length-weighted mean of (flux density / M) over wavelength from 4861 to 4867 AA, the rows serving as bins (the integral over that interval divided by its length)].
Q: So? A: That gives 0.89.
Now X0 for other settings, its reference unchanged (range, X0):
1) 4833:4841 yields -1.0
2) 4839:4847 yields 0.8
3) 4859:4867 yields 0.8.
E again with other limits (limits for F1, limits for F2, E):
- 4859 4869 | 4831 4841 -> 0.84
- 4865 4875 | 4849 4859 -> 0.93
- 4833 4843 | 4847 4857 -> 1.18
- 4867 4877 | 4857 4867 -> 1.07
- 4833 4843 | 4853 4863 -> 1.05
